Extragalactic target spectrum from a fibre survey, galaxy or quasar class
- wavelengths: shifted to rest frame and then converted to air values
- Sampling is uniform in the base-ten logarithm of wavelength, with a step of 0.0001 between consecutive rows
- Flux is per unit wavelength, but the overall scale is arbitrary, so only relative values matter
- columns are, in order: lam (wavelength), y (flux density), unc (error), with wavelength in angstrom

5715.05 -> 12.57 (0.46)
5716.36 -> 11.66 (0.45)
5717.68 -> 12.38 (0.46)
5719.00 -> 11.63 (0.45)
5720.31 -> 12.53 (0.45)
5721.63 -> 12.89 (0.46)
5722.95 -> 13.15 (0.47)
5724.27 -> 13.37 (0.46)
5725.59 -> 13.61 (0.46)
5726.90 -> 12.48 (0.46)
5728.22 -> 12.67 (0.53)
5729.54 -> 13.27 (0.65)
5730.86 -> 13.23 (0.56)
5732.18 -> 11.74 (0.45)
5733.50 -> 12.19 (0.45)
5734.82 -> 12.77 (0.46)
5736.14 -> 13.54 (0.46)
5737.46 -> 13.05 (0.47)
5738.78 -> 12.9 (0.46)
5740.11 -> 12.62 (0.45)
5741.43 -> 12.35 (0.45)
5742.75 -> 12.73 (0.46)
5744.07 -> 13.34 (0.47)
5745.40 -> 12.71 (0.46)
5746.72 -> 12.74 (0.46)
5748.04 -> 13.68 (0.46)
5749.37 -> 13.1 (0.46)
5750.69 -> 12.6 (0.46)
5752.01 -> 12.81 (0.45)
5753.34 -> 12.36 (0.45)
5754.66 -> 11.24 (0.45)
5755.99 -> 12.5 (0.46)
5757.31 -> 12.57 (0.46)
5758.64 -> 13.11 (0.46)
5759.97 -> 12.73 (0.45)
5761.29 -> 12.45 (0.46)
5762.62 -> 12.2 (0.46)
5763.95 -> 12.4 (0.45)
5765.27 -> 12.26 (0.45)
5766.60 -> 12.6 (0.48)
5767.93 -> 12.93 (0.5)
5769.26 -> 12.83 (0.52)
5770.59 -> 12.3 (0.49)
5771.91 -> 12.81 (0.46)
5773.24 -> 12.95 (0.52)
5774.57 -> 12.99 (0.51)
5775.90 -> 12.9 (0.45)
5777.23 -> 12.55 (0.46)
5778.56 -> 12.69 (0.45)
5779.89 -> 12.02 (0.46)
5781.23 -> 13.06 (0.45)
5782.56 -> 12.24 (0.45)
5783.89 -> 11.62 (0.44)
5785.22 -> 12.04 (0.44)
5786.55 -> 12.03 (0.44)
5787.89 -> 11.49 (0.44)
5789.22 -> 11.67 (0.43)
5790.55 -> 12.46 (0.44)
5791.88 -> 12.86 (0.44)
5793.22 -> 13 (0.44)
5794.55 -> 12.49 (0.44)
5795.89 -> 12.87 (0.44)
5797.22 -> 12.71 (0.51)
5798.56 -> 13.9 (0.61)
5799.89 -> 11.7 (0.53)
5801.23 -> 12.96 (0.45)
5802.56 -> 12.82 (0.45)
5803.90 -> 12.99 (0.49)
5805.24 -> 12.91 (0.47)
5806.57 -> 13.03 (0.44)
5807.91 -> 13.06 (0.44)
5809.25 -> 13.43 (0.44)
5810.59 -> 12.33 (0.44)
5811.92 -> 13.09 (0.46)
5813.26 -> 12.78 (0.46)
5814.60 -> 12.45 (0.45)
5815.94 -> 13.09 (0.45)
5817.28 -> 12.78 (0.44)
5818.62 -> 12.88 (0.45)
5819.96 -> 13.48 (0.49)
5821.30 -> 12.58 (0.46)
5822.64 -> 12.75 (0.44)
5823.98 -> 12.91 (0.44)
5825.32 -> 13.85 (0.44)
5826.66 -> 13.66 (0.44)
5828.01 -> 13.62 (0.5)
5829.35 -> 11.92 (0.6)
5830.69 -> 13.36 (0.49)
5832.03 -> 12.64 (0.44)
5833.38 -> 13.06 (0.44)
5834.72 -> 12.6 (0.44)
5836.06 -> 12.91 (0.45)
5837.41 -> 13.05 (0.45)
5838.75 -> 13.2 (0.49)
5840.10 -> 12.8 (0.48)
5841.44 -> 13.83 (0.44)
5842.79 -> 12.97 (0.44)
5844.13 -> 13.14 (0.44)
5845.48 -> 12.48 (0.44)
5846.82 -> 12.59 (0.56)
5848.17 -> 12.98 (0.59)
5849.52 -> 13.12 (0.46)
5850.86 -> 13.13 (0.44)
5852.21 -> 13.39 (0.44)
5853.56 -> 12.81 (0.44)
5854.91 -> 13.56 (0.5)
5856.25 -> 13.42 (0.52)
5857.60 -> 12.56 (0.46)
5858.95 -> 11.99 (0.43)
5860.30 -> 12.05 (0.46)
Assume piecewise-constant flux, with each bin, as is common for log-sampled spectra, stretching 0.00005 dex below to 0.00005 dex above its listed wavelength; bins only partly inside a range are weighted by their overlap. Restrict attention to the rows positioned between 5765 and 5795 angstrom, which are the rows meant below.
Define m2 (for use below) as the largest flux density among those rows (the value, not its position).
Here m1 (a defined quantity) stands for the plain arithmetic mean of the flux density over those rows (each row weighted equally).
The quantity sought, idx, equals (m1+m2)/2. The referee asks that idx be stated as 12.8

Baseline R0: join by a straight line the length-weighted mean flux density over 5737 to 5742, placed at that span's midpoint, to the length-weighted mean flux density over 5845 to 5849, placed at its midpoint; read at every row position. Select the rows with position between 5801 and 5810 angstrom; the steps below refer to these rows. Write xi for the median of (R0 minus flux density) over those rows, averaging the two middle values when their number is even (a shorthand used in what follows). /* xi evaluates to -0.3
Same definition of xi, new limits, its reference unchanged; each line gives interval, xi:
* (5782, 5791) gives 0.7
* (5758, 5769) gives 0.2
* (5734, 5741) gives -0.2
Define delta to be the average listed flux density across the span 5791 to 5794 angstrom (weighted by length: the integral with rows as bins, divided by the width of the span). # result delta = 12.9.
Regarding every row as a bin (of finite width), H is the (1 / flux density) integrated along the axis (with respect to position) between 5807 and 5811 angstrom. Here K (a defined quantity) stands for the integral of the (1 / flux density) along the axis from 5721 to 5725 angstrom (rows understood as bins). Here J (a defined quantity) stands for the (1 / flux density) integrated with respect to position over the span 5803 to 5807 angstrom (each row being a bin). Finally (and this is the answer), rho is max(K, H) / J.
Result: 1.00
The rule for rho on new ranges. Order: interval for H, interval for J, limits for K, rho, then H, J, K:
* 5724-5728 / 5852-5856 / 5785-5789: 1.12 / 0.307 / 0.302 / 0.339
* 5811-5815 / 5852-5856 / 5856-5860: 1.06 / 0.314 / 0.302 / 0.320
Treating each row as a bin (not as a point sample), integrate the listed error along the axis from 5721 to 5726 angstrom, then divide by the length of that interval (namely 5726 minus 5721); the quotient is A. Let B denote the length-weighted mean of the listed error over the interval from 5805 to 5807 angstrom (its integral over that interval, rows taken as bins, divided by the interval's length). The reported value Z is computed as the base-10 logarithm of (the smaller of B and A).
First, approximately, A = 0.46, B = 0.46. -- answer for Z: -0.34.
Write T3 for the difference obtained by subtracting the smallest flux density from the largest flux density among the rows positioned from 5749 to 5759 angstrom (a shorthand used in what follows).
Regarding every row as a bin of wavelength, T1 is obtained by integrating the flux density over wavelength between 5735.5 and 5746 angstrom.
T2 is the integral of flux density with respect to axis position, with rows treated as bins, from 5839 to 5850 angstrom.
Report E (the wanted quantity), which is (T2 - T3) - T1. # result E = 6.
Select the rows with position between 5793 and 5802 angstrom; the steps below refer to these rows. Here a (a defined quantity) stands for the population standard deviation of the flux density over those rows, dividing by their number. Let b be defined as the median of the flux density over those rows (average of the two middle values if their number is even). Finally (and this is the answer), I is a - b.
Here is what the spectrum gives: -12.3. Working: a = 0.609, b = 12.9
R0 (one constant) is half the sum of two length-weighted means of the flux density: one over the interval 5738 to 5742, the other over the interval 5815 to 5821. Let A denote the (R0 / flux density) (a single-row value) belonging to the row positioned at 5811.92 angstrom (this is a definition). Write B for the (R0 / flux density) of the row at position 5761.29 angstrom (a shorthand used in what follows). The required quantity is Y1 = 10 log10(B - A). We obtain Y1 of -13.0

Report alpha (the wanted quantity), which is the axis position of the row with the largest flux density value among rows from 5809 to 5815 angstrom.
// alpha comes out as 5809.25 angstrom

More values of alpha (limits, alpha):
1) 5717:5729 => 5725.59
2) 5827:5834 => 5828.01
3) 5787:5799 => 5798.56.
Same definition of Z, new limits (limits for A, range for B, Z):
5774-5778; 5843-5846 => -0.36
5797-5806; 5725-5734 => -0.30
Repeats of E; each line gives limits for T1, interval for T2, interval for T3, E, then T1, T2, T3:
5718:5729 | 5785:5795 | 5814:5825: -19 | 141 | 123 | 1.0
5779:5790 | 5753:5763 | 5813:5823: -9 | 132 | 124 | 1.0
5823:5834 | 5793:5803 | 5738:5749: -18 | 144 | 128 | 1.3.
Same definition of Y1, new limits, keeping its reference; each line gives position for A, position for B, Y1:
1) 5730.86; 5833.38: -19.0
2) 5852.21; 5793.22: -15.4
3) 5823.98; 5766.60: -16.1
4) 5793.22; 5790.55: -13.7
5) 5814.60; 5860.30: -14.7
